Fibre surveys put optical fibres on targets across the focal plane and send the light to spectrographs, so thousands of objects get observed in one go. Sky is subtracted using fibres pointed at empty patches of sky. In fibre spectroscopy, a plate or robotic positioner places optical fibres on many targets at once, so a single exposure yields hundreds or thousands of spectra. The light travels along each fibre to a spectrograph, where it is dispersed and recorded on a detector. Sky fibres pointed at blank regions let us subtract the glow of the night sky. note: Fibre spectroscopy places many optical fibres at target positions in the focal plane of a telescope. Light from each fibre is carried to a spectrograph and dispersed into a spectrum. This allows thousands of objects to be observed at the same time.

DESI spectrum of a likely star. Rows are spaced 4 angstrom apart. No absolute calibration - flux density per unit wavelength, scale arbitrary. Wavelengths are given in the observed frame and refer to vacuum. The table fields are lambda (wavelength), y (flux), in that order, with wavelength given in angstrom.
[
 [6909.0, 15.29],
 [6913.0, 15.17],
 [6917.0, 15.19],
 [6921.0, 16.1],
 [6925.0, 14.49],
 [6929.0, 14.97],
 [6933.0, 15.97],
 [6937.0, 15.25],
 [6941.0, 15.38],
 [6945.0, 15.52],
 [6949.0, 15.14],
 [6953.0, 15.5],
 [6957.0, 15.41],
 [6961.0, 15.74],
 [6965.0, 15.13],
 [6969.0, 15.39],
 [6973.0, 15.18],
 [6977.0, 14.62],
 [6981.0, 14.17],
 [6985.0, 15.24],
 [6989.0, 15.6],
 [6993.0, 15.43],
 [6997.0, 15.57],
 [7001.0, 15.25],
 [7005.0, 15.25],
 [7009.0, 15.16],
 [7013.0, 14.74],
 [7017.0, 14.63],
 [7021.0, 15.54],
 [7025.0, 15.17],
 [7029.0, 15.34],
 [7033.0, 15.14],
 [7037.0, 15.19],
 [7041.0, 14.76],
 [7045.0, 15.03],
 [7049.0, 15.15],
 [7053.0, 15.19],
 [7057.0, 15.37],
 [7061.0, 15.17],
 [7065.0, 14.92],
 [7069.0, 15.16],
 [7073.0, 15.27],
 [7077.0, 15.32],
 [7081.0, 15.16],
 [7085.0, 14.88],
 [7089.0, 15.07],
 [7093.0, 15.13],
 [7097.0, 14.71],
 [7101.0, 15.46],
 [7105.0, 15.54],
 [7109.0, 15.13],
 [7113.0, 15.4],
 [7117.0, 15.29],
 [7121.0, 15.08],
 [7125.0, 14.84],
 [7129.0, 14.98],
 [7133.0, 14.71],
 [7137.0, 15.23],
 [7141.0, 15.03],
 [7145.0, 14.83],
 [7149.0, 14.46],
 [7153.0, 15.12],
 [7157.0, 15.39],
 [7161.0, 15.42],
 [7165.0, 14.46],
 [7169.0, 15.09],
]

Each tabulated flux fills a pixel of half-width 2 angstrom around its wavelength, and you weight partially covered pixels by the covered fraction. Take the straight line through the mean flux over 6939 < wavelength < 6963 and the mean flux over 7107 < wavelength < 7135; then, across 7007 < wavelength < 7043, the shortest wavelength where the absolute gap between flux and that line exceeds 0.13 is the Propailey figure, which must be 7009.0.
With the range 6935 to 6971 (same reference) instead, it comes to 6937.0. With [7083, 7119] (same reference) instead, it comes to 7085.0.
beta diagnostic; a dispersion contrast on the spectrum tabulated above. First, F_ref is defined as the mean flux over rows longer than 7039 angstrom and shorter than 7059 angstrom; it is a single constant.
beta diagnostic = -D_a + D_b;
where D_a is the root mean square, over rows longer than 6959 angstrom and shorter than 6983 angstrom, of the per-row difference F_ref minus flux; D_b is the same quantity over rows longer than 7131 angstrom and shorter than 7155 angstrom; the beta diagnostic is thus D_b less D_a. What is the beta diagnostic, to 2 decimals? -0.18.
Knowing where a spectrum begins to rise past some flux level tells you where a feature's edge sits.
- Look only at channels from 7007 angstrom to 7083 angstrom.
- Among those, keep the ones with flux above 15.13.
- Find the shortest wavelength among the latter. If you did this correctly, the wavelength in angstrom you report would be 7009.0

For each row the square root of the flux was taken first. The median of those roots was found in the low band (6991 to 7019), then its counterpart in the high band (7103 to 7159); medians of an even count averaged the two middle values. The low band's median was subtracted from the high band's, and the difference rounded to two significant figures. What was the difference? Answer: -0.019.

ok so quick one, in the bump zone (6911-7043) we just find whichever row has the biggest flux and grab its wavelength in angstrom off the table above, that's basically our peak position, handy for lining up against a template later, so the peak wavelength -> 6921.0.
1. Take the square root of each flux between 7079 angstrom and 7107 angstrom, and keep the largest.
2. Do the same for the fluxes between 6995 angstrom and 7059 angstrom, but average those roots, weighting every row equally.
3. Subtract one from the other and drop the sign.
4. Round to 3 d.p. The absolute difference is 0.049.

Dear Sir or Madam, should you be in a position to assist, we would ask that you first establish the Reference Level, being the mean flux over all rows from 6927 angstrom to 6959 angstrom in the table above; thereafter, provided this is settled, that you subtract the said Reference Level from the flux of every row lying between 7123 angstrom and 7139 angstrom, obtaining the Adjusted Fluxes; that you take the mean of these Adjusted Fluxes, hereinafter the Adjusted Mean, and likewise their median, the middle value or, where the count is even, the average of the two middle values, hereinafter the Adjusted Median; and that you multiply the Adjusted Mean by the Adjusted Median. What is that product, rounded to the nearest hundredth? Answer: 0.22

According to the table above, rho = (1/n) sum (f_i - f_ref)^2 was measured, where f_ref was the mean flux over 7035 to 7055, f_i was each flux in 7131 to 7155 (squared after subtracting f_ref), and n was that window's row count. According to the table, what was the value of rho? 0.096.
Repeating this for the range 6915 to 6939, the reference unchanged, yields 0.380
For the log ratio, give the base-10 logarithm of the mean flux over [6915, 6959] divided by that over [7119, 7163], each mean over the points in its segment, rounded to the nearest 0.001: 0.010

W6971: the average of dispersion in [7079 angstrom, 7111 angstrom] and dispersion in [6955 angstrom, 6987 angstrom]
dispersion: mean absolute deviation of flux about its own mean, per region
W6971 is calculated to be 0.273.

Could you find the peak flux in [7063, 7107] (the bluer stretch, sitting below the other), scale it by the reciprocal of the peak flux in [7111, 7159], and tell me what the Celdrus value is 1.01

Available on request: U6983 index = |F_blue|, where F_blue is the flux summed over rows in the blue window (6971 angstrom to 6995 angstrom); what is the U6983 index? 90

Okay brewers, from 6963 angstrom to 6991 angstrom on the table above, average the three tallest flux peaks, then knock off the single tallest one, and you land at -0.19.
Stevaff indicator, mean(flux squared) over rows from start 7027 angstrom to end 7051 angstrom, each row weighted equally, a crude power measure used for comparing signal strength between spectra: 228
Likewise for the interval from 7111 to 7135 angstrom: 227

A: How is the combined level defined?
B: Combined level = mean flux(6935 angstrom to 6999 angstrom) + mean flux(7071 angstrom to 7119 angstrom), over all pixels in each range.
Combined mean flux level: 30.5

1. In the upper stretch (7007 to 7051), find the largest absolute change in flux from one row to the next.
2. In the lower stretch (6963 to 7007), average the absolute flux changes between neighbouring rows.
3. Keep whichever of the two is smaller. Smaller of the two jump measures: 0.35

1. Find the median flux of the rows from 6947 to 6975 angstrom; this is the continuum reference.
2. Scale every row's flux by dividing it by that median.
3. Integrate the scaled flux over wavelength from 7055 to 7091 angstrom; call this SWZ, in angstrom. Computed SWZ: 35.4 angstrom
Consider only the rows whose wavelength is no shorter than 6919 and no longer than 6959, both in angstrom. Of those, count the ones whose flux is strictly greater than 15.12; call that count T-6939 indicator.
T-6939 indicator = 8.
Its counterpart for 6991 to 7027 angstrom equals 7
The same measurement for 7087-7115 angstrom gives 5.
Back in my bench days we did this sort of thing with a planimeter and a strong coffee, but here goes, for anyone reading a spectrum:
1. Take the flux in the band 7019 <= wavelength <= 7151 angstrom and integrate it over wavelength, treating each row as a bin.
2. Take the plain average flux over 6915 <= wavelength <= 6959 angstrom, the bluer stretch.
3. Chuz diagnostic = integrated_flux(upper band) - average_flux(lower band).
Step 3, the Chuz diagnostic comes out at 1979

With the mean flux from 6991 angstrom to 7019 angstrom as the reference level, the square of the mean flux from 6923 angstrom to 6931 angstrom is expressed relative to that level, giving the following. 14.3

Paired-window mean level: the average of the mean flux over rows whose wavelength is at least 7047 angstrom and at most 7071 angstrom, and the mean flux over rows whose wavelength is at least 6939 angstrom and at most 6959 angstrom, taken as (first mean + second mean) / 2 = 15.3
